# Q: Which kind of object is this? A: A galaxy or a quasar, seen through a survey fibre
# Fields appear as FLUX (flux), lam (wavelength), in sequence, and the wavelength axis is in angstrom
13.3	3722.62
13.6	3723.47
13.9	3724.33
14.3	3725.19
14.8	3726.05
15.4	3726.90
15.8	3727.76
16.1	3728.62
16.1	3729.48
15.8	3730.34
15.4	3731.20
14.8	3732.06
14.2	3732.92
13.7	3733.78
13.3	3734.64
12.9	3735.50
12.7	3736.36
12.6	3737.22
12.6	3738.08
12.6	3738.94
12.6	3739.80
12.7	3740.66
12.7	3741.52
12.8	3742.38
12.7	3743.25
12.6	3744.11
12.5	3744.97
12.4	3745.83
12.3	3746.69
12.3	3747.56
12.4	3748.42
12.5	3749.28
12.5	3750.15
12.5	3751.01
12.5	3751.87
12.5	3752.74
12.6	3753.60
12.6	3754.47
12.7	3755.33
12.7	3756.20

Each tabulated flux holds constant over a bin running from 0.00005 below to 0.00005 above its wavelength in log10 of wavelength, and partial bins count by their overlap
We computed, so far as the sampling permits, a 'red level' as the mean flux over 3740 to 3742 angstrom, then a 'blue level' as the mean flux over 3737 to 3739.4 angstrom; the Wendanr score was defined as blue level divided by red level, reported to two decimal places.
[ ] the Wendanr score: 0.99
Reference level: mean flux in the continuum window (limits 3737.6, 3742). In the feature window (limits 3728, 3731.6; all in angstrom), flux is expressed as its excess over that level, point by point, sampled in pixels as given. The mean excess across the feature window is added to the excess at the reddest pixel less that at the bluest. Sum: 2.5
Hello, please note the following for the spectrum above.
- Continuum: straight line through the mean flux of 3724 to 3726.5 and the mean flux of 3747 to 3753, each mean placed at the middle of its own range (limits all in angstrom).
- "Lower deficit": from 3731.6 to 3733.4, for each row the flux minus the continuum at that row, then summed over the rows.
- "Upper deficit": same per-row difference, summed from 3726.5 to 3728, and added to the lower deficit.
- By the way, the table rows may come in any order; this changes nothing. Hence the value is 4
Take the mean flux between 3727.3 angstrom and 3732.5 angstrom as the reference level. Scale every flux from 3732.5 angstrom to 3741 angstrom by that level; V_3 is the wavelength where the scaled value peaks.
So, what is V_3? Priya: 3732.92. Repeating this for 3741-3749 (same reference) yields 3742.38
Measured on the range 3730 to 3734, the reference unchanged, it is 3730.34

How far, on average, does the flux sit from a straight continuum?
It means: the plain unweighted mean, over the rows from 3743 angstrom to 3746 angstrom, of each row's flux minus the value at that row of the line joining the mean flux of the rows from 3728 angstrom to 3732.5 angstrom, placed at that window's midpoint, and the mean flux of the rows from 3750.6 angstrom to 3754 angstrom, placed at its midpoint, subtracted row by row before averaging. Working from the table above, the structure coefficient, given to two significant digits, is -1.1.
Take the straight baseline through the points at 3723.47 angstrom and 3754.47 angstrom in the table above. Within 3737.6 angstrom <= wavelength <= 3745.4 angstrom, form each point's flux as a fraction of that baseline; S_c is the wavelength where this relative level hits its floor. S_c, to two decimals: 3738.08 angstrom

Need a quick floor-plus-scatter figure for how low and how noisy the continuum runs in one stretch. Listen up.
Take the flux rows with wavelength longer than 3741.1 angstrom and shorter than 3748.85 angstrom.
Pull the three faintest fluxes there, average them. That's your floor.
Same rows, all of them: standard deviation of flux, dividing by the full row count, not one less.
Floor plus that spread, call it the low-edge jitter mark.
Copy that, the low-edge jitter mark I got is 12.5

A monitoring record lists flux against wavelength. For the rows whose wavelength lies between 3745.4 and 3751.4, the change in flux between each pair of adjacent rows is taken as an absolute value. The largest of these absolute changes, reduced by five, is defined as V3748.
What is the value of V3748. -4.90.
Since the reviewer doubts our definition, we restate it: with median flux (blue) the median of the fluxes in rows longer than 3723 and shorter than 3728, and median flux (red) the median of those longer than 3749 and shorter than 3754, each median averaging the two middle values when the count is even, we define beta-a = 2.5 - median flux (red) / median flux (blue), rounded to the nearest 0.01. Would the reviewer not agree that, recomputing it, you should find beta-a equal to 1.64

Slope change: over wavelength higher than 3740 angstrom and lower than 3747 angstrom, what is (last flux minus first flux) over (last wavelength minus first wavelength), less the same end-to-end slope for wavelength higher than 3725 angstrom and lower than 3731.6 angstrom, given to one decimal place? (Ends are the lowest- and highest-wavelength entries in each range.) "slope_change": -0.2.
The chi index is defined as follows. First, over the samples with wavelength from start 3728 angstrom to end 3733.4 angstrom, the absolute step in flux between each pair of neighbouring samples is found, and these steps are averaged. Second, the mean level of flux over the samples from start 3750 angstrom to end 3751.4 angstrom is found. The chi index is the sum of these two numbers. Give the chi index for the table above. 12.9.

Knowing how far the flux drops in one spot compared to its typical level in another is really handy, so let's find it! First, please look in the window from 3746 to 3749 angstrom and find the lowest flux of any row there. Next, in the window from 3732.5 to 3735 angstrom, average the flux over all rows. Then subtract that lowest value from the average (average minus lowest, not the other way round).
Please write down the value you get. 1.4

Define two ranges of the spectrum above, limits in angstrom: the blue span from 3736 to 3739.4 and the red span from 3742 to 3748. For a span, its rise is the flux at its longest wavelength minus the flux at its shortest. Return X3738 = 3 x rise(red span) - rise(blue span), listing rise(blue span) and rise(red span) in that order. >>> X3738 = -1.4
